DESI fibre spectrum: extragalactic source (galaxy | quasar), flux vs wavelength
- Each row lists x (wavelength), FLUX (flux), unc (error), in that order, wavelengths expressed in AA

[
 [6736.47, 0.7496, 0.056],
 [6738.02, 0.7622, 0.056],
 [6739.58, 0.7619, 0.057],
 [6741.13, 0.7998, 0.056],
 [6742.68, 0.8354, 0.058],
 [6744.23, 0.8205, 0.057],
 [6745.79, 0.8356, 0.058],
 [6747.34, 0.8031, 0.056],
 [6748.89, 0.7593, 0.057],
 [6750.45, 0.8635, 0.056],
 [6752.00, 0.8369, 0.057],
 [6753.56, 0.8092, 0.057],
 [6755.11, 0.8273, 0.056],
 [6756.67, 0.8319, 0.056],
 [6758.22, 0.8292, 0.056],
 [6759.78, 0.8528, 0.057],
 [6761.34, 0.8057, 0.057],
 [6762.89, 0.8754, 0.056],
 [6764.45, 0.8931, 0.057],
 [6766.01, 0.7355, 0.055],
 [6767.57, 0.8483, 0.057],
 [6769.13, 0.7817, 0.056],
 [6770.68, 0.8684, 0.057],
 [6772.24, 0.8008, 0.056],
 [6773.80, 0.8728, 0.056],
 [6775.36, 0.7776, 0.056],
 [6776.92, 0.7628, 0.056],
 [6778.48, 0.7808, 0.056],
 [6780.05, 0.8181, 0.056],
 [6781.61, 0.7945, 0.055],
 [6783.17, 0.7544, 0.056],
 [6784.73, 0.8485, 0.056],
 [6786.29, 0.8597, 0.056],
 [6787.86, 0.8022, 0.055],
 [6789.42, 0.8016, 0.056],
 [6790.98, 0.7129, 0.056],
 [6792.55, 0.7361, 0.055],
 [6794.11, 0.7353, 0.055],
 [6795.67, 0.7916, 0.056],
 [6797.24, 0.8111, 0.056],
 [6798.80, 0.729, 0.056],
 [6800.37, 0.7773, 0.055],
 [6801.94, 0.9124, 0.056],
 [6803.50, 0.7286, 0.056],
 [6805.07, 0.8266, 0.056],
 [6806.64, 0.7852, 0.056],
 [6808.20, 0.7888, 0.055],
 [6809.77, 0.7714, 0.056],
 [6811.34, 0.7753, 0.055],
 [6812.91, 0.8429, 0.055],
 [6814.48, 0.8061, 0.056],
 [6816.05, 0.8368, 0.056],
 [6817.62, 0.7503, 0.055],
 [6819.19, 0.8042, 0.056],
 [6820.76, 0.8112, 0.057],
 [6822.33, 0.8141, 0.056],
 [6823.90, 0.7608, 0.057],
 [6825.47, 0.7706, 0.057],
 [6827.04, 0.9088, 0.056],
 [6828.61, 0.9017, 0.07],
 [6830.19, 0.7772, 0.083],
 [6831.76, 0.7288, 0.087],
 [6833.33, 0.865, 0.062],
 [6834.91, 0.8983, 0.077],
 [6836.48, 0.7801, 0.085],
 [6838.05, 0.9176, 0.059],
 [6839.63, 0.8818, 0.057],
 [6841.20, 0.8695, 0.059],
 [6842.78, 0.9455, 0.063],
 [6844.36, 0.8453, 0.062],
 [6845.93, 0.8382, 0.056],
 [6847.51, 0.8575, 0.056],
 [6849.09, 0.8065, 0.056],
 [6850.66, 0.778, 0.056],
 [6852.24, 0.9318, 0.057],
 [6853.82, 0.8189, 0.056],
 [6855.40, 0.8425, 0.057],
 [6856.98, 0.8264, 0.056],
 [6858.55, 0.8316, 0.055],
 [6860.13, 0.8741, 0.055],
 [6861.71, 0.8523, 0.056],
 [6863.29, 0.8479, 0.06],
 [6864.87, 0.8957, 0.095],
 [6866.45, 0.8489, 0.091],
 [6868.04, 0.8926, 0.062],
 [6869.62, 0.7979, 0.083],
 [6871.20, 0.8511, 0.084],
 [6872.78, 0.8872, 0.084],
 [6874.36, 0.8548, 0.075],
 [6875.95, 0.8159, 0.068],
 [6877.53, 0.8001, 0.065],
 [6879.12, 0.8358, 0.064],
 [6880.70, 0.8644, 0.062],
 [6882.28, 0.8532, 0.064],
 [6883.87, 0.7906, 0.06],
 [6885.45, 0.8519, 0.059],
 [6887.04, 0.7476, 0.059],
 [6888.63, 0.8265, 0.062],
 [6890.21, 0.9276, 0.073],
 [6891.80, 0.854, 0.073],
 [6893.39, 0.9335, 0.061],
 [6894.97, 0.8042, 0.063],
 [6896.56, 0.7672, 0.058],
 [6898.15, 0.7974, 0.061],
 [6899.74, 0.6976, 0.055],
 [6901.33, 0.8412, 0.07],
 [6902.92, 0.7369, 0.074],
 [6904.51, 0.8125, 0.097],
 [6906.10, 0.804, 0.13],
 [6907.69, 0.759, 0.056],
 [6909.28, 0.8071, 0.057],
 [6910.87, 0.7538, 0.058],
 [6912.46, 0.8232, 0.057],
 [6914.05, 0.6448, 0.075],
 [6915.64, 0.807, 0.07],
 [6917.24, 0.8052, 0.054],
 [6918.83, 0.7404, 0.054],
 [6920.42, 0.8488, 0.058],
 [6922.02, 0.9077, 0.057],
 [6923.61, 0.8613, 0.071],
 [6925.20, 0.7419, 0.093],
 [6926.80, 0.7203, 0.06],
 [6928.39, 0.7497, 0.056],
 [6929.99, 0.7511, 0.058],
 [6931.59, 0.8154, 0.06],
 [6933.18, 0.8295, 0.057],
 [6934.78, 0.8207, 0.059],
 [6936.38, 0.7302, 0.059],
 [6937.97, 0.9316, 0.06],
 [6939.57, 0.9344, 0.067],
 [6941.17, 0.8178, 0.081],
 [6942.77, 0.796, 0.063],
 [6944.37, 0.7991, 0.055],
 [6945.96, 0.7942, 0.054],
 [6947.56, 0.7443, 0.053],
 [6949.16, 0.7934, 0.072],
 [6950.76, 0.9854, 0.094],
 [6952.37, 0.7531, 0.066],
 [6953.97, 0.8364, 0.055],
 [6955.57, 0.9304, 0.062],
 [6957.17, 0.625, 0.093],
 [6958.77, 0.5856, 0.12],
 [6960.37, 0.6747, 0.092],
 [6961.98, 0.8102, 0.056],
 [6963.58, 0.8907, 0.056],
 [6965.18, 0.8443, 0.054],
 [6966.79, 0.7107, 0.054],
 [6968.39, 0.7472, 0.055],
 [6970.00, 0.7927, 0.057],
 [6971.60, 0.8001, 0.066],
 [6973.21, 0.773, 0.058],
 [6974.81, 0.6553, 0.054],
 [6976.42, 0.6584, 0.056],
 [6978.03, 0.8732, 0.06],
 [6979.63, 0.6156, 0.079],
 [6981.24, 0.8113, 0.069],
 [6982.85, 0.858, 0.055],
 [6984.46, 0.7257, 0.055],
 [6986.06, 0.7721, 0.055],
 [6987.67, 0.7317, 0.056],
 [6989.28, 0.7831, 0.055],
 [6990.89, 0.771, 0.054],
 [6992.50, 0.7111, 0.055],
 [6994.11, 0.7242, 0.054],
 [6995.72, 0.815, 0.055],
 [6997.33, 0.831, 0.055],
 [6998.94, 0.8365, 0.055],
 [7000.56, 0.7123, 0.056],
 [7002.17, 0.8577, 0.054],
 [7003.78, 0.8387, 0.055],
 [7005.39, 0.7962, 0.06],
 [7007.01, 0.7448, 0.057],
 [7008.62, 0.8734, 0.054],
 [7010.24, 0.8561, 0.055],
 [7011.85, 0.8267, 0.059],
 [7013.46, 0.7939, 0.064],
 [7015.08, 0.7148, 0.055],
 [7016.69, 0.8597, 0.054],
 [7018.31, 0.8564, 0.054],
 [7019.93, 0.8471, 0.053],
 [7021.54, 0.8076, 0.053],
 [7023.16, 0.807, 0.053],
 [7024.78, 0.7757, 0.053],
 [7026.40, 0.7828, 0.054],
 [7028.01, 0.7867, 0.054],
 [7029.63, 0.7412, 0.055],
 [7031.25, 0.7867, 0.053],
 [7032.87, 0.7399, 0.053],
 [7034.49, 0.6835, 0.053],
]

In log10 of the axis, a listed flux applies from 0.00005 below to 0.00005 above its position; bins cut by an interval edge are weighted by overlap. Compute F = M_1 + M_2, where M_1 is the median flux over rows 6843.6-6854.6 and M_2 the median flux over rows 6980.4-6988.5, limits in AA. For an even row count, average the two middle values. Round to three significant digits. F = 1.61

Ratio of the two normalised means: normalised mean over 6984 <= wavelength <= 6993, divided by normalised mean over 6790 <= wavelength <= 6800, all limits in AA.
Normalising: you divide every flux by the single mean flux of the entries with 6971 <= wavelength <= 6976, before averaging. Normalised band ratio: 1.00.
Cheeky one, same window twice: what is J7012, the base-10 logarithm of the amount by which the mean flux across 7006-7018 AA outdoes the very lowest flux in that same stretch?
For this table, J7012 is -1.02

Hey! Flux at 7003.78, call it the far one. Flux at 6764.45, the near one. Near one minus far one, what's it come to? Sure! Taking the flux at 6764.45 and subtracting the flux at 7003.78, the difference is 0.054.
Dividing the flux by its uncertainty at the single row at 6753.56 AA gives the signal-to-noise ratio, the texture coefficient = 14.2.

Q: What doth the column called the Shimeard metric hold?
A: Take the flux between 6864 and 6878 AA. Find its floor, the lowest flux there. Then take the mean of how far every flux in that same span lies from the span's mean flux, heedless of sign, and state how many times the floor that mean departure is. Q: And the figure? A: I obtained 0.04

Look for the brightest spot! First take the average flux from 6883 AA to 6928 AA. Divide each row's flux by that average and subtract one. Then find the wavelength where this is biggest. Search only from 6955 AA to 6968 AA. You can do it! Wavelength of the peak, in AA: 6955.57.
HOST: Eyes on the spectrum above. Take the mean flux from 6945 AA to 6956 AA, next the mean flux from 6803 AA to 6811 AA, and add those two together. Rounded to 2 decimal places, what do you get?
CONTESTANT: 1.61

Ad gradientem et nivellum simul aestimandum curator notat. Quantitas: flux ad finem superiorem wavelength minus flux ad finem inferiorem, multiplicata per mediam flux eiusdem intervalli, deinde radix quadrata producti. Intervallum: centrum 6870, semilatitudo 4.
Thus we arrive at 0.18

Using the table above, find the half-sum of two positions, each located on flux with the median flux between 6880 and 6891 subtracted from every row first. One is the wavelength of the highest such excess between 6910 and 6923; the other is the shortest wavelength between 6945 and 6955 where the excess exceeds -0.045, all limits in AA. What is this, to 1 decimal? 6936.4 AA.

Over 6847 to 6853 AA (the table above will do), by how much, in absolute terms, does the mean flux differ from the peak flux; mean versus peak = 0.09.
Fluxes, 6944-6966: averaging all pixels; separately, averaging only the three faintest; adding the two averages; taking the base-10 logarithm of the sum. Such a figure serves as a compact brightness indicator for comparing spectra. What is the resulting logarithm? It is 0.15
